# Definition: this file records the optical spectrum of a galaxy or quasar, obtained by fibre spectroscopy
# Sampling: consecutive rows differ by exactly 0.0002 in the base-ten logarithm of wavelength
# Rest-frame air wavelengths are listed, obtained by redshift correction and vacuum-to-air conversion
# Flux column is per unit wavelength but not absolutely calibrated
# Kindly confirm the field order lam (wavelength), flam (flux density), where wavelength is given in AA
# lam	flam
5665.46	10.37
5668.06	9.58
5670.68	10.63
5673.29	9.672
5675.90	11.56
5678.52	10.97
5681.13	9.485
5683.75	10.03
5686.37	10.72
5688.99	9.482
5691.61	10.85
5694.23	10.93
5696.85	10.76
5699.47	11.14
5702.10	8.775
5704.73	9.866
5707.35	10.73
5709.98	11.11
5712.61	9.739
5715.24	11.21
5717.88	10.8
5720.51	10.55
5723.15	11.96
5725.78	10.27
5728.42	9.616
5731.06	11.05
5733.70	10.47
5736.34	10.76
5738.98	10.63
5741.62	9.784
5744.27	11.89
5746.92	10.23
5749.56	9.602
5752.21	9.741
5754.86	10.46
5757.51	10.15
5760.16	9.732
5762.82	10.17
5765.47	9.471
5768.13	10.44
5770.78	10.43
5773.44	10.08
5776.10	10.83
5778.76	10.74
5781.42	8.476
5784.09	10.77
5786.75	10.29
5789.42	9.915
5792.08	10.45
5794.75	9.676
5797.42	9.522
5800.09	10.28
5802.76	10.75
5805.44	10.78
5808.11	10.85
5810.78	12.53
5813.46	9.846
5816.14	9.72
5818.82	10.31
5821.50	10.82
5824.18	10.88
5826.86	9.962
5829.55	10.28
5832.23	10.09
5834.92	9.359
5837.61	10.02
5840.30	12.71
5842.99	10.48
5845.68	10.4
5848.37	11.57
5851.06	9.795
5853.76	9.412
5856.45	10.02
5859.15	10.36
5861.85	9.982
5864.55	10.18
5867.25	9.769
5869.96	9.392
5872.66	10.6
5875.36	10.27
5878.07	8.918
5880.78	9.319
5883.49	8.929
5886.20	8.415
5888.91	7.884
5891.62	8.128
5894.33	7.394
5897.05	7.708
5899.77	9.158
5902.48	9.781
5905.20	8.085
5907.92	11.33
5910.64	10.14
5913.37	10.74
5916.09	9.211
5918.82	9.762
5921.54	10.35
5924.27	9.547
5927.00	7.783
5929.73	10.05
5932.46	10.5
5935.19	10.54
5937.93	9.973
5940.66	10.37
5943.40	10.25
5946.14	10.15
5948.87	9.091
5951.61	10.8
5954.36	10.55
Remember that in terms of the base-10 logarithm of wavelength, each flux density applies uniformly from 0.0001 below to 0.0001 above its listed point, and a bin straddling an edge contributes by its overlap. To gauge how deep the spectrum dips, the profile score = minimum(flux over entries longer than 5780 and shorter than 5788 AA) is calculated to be 8.476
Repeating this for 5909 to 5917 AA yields 9.211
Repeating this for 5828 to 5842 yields 9.359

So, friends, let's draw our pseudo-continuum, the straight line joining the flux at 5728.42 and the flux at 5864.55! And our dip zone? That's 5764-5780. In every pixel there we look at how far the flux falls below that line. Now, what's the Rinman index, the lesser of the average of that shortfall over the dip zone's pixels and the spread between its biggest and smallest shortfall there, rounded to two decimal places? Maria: -0.53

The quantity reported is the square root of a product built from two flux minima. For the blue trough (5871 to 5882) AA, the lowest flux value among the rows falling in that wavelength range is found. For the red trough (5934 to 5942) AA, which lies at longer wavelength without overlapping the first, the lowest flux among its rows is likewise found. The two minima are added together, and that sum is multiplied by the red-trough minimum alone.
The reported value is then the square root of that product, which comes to 13.7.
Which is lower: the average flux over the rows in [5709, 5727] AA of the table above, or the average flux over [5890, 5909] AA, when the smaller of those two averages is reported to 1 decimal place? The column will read 8.8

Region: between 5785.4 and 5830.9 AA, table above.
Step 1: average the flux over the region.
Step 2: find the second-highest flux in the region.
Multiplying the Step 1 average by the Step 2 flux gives 113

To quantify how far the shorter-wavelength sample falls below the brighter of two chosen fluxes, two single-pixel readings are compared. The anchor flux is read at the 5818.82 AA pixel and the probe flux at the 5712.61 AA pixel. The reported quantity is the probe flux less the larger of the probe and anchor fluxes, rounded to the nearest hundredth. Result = -0.57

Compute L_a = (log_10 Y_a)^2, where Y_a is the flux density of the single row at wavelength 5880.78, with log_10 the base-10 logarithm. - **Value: 0.94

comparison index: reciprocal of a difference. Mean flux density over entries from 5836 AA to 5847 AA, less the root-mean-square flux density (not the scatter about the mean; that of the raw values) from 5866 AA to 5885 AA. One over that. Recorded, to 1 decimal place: 0.8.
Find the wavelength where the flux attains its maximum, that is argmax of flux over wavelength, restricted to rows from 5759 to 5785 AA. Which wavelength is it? 5776.10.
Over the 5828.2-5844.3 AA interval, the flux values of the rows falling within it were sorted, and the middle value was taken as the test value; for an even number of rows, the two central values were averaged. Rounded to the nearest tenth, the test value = 10.2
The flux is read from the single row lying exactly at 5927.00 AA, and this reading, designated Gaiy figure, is 7.783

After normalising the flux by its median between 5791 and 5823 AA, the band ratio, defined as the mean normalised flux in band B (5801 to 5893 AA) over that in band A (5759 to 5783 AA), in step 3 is 1.00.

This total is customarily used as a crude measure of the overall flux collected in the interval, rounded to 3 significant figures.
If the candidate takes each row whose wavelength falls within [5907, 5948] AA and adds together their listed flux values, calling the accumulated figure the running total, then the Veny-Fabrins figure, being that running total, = 151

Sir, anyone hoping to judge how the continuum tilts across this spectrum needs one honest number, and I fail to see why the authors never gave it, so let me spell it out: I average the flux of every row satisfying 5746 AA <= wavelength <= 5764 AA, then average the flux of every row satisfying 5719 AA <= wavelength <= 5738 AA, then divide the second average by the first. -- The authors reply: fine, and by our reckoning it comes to 1.066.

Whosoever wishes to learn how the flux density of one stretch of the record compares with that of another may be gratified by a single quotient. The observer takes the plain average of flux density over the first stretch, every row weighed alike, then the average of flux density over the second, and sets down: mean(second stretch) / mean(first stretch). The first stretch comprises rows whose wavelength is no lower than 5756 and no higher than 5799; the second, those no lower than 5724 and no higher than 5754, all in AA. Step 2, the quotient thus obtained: 1.03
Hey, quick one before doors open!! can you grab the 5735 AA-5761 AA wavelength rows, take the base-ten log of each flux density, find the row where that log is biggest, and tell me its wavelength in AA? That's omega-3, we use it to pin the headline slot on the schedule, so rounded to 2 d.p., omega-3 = 5744.27 AA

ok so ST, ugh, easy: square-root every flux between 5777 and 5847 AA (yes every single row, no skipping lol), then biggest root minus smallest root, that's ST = 0.65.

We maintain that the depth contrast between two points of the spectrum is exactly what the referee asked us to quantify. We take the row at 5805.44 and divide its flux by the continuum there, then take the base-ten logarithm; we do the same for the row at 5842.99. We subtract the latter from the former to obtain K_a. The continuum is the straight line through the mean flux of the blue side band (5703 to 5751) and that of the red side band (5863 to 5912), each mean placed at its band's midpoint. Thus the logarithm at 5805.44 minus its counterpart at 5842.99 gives 0.00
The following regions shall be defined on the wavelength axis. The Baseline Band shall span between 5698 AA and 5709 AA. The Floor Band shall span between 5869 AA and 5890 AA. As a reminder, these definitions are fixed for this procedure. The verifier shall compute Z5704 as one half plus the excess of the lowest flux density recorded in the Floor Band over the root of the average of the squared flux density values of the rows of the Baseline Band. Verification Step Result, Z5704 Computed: -1.8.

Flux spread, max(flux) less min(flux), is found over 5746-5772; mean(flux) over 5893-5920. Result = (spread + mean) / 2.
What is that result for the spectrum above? 5.16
